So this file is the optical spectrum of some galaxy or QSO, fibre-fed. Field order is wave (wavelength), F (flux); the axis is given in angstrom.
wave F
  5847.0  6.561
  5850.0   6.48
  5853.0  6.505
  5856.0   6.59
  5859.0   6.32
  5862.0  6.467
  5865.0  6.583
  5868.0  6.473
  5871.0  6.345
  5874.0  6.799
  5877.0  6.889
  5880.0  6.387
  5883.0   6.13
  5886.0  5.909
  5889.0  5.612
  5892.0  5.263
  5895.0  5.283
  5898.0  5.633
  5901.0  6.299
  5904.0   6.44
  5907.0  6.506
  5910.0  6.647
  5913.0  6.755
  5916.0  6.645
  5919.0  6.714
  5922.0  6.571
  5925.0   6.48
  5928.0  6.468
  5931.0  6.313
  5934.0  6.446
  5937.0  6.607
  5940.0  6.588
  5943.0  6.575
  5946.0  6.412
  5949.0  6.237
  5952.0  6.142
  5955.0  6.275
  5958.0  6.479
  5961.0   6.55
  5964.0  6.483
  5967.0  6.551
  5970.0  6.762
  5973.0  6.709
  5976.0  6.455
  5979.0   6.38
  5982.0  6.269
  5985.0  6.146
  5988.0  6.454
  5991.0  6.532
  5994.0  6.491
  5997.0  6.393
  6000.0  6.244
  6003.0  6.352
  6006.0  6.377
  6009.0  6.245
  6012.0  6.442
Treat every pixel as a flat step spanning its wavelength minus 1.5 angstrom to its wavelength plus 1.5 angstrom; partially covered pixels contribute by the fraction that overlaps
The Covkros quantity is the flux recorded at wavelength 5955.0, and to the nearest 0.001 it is 6.275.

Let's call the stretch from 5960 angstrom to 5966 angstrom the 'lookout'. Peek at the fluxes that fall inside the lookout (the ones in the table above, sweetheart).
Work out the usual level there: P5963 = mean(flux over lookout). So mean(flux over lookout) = 6.52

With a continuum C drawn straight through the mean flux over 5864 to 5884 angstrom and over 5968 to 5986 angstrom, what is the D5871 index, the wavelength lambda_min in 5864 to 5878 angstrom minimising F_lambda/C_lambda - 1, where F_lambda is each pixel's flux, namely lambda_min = 5871.0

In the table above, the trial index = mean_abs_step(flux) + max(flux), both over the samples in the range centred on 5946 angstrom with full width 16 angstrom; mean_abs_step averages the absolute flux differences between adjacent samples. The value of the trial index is 6.70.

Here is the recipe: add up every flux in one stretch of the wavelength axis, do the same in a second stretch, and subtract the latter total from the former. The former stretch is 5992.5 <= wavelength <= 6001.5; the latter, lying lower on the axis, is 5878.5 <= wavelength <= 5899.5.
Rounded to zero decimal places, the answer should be -21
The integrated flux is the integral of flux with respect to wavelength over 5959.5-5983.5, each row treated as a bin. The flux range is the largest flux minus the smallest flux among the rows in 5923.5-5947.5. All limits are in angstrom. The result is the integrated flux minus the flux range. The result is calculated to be 156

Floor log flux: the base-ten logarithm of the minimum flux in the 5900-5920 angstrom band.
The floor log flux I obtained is 0.799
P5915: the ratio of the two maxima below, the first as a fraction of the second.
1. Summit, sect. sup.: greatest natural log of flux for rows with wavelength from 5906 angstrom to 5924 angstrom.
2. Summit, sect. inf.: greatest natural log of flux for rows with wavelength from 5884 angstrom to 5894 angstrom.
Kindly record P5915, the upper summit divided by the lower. 1.08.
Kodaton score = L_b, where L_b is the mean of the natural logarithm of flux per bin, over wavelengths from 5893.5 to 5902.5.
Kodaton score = 1.74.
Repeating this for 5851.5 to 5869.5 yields 1.87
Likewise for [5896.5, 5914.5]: 1.85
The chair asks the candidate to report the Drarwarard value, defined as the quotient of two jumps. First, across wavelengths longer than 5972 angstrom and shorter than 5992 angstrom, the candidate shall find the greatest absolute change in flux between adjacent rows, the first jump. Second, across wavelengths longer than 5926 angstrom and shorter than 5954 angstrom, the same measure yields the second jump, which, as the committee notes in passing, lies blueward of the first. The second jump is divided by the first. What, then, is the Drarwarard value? 0.6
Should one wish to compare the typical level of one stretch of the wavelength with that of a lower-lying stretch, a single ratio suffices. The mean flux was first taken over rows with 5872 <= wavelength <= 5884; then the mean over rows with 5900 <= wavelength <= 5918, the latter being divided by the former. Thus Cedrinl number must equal 1.00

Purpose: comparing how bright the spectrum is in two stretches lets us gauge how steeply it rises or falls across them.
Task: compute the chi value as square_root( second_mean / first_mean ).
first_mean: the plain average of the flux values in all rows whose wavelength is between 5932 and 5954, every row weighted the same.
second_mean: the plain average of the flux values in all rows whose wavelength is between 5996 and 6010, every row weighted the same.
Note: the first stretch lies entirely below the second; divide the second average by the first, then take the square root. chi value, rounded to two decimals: 0.99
